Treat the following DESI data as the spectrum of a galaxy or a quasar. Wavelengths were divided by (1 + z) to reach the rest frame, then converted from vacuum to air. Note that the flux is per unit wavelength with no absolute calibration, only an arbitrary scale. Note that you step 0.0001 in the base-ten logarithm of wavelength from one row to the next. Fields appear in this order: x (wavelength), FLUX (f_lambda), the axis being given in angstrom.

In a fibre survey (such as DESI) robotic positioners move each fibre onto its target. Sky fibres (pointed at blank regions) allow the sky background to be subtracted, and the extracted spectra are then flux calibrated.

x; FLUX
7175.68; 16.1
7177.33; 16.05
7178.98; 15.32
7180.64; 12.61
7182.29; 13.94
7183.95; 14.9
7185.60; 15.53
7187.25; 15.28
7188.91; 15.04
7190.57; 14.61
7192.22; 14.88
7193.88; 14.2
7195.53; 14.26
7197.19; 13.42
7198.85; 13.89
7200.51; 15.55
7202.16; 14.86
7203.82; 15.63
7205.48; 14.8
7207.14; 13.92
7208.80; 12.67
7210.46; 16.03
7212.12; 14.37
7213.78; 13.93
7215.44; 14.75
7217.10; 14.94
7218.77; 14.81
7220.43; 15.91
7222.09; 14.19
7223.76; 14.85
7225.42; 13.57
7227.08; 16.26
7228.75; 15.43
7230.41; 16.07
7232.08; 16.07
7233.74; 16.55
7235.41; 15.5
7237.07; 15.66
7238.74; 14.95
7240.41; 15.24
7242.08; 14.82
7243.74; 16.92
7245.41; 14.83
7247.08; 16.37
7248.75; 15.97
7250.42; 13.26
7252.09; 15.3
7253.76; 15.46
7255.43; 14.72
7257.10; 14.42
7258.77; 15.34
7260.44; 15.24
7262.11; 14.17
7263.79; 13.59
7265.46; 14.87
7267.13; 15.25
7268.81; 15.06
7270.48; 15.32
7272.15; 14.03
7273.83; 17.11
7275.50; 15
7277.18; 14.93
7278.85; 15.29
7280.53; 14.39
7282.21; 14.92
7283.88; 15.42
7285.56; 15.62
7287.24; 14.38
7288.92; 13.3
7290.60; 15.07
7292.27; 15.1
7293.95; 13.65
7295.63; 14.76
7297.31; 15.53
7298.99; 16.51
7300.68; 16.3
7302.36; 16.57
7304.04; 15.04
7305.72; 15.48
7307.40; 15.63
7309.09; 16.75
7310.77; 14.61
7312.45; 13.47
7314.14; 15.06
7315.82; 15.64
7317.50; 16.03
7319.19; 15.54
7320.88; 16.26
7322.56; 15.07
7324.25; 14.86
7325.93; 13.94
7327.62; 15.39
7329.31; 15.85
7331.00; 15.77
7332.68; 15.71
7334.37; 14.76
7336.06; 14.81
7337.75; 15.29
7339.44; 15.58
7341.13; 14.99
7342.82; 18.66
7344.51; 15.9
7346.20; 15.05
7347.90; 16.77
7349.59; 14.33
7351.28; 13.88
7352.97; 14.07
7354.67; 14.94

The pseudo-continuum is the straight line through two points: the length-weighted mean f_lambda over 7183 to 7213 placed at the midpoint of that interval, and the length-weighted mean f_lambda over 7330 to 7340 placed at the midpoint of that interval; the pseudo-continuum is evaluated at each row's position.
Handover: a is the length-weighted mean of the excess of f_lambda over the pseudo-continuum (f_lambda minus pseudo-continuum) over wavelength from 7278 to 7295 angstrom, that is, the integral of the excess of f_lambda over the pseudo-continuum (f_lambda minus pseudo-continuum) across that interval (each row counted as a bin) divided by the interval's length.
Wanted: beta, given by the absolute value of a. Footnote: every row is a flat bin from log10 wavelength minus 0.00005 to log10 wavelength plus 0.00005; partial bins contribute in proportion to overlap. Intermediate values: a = -0.37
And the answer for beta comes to 0.4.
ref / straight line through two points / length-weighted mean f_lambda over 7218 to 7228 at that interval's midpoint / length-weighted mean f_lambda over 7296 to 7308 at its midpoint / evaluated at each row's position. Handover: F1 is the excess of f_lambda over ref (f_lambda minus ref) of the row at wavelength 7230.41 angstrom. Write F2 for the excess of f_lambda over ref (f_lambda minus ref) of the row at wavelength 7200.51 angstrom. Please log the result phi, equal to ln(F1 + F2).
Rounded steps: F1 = 1.05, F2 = 0.87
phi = 0.7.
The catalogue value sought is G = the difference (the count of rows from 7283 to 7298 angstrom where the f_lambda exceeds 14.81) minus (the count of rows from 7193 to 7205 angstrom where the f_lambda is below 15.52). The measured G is 0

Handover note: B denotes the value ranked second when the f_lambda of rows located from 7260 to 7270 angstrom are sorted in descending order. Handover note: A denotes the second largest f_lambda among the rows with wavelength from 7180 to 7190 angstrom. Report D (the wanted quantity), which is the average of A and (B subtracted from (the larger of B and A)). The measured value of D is 7.66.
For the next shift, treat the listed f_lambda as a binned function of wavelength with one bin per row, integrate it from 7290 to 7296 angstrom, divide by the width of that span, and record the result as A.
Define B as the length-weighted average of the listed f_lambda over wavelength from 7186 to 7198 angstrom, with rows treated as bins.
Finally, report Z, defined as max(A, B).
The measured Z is 14.6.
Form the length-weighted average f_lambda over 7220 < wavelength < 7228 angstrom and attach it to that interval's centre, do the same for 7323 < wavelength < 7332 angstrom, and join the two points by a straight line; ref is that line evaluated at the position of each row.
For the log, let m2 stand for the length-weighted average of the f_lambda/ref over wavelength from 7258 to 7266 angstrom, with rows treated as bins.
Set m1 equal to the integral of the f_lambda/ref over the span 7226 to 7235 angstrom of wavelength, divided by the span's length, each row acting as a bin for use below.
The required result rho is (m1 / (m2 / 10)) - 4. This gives 6.98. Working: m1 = 1.07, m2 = 0.97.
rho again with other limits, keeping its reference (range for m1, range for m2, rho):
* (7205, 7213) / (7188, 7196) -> 5.78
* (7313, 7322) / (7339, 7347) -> 5.76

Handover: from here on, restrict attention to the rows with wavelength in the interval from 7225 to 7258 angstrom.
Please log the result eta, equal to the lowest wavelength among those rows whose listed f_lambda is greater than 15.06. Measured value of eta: 7227.08 angstrom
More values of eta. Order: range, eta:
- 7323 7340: 7327.62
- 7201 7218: 7203.82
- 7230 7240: 7230.41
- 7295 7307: 7297.31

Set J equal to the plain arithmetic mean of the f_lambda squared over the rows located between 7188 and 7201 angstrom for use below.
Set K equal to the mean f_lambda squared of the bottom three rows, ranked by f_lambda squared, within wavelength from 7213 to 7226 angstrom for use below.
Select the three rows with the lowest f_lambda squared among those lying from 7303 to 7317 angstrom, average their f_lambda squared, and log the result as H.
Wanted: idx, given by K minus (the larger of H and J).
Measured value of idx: -17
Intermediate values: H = 207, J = 210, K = 193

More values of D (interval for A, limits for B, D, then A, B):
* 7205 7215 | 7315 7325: 7.40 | 14.8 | 16.03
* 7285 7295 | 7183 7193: 7.55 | 15.1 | 15.28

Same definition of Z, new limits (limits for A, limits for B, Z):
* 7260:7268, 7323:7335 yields 15.2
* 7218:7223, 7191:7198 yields 15.0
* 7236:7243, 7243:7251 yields 15.5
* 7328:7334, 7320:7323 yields 15.8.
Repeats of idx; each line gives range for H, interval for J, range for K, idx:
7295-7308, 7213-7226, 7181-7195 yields -25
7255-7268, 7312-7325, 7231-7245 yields -8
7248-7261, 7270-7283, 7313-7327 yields -15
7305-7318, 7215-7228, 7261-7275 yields -29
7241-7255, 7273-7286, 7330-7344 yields -15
